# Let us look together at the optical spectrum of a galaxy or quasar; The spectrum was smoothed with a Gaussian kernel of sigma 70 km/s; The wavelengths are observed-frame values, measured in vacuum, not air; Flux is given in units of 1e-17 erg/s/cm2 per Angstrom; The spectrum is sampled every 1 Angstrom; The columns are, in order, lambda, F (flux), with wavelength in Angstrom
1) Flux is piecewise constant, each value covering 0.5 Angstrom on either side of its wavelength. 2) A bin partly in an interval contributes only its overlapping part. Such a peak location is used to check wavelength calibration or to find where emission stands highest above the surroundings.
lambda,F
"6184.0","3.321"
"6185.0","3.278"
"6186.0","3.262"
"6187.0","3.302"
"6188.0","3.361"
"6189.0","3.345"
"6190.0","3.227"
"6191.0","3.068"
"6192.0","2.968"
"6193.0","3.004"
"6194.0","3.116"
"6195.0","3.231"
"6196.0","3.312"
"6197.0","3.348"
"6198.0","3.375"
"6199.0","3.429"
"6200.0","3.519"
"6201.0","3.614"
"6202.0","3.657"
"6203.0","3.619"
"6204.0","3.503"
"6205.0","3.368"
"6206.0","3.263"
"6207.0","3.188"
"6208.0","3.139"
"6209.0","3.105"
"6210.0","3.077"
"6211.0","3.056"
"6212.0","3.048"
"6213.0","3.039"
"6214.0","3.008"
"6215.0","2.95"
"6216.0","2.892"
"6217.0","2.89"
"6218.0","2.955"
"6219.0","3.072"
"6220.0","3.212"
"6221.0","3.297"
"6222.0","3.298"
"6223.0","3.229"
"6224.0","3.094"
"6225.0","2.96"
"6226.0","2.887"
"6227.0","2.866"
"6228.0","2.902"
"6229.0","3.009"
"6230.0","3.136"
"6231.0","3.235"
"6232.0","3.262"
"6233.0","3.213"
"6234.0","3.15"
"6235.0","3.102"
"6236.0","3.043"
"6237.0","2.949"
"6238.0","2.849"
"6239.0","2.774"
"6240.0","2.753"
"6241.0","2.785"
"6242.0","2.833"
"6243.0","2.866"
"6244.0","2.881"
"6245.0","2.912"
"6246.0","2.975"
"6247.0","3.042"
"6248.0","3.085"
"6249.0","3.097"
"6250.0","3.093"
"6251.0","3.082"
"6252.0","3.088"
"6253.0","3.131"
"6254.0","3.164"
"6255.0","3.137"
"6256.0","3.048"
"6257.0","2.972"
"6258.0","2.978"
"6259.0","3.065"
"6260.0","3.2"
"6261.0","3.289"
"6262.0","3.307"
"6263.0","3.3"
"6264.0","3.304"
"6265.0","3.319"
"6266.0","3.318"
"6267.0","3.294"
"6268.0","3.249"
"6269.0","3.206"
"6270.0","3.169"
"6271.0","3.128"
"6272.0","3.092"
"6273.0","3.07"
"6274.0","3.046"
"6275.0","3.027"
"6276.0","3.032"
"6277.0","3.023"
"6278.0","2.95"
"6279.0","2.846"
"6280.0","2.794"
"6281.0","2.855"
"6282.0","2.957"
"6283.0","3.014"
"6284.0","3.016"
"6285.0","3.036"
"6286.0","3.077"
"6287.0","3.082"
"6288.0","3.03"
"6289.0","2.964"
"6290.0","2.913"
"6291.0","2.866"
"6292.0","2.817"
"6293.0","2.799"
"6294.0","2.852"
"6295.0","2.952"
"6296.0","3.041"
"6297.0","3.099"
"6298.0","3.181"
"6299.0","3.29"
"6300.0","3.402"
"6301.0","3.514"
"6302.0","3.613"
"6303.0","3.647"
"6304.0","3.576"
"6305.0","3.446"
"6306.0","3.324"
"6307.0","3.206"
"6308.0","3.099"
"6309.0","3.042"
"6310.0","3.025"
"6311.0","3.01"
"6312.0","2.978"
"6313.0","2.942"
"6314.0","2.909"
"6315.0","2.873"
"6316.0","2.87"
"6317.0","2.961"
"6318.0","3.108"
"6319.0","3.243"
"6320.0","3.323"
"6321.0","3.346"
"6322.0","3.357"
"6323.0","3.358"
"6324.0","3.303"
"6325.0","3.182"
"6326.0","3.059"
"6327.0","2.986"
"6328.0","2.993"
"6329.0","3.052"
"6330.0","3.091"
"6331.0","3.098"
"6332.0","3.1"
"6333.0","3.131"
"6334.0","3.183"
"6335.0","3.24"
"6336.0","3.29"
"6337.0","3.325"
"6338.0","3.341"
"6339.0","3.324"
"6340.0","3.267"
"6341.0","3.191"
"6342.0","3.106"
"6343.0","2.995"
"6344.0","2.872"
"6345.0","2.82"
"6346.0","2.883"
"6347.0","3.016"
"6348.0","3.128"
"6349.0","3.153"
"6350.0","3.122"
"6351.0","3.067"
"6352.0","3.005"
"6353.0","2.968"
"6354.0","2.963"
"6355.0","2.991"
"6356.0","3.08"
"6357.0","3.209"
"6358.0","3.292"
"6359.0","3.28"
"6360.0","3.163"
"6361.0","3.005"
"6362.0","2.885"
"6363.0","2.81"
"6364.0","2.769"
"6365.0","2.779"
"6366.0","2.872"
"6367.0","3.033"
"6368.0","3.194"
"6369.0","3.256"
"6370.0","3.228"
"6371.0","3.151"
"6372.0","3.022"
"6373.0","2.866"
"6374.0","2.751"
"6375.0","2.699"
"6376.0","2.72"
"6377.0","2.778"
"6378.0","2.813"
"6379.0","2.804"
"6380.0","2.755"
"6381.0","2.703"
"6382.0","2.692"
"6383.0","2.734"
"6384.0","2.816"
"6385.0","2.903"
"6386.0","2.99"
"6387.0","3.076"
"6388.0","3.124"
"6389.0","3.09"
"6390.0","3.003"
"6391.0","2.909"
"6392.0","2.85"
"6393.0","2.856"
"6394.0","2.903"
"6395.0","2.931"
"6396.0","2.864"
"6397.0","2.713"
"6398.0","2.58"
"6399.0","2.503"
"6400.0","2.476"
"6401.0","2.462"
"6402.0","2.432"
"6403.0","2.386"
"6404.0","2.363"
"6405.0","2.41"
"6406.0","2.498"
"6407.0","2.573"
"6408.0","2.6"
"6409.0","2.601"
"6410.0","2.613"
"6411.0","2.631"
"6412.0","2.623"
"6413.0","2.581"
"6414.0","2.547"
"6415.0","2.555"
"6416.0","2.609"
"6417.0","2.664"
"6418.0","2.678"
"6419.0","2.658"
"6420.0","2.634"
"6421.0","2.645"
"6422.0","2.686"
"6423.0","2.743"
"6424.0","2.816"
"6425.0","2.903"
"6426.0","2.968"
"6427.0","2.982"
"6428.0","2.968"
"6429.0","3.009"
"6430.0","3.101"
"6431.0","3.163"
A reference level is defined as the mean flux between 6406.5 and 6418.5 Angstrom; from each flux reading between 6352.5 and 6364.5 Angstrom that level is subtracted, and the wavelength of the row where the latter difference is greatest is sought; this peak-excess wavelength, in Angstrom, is 6358.0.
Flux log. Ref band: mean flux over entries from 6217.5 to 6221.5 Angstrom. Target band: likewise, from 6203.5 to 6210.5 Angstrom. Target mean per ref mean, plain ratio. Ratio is 1.03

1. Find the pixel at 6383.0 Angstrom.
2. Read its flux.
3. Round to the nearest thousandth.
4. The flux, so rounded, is 2.734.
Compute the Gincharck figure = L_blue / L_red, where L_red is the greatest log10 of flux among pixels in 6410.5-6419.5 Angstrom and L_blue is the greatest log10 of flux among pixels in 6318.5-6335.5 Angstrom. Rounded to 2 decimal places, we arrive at 1.23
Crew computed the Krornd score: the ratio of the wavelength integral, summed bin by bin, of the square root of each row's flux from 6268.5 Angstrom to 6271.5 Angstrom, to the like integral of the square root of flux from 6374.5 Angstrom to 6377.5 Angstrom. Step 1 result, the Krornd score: 1.08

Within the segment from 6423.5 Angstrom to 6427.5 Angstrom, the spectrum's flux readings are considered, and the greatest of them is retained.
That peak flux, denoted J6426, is 2.982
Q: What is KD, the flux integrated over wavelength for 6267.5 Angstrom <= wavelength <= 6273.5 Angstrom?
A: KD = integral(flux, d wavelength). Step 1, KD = 18.9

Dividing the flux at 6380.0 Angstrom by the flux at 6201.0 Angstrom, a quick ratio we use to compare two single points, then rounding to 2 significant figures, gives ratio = 0.76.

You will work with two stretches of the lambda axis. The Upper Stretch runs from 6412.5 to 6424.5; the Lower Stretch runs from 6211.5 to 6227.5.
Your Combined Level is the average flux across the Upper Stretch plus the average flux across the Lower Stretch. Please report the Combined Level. 5.69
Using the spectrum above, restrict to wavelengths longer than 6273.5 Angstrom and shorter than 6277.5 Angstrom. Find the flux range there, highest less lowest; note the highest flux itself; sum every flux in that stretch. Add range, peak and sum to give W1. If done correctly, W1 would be 15.2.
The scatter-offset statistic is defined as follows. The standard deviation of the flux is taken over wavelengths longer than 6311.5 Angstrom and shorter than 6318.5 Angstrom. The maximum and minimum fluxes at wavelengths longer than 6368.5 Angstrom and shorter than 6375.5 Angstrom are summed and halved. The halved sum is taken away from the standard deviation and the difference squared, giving 8.4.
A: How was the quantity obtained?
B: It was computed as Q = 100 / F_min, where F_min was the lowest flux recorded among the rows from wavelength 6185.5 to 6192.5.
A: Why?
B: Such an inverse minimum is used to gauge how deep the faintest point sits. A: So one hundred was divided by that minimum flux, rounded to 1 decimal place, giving 33.7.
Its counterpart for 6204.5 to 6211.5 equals 32.7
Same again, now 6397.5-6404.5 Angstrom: 42.3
